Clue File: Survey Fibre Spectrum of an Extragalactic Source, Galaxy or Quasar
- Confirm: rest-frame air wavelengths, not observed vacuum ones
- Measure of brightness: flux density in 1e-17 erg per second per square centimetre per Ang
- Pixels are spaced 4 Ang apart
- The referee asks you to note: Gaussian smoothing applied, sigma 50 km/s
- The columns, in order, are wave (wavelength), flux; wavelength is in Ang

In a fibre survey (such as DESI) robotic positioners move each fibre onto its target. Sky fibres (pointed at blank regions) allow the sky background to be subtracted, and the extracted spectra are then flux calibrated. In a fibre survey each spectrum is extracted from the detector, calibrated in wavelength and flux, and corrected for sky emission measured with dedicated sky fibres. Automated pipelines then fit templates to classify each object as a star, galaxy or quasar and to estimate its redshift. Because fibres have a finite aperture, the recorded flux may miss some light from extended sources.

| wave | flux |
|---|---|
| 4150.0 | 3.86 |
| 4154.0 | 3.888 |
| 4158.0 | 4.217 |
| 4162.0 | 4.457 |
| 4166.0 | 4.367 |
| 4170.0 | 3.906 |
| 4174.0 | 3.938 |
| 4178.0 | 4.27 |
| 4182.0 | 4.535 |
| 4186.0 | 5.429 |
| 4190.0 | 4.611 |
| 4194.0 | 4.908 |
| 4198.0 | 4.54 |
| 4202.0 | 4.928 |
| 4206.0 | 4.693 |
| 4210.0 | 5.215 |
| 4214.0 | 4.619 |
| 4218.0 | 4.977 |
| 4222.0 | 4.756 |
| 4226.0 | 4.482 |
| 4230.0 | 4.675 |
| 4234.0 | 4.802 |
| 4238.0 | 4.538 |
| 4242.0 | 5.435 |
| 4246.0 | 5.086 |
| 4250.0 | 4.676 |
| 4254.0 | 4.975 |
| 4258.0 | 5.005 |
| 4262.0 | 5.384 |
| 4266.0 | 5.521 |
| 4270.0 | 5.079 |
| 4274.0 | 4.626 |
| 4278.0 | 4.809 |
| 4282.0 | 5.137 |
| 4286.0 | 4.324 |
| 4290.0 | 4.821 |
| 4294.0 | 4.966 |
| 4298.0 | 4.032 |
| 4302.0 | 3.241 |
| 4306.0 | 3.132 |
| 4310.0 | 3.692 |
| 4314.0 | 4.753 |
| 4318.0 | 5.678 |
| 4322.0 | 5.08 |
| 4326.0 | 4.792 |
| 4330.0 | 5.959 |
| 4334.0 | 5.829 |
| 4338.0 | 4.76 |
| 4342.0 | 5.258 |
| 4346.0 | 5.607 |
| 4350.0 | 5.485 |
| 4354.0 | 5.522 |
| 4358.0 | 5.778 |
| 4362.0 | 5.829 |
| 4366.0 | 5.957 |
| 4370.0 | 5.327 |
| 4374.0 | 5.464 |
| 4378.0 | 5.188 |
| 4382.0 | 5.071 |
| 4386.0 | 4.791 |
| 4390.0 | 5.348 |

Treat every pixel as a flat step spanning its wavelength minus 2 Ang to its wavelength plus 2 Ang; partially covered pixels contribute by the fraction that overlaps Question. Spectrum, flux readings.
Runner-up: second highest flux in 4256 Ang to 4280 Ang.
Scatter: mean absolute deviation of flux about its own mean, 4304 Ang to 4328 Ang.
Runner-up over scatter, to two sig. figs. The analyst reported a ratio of 7.3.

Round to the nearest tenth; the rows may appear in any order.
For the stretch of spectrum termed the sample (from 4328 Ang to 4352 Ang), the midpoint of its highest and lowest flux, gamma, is 5.4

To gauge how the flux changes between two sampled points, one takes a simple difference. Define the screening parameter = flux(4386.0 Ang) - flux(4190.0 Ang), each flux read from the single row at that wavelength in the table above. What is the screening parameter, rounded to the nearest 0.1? 0.2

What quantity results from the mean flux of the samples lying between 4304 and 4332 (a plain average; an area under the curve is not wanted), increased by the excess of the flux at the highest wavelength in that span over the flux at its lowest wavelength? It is 7.6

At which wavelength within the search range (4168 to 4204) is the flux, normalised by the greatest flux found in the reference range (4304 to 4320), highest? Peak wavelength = 4186.0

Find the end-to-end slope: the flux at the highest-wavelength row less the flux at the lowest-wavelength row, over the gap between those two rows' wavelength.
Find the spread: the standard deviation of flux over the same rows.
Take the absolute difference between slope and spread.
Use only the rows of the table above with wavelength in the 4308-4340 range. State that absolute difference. 0.7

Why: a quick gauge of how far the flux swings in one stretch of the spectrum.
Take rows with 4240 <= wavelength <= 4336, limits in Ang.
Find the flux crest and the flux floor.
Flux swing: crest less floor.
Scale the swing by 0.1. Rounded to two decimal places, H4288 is 0.28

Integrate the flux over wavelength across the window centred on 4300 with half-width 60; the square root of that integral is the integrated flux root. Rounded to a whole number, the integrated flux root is 24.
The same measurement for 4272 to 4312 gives 13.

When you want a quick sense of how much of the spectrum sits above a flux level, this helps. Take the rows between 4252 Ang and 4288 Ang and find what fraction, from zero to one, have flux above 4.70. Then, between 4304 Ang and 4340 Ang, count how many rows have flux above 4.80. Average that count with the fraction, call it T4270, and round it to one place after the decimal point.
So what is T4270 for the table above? 2.4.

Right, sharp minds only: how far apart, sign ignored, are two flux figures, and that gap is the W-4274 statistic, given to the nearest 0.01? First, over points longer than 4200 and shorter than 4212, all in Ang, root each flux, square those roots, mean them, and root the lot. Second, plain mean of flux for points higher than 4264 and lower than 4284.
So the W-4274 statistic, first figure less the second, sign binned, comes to 2.81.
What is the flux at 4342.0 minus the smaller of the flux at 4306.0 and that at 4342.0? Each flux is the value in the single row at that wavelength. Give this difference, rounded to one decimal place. 2.1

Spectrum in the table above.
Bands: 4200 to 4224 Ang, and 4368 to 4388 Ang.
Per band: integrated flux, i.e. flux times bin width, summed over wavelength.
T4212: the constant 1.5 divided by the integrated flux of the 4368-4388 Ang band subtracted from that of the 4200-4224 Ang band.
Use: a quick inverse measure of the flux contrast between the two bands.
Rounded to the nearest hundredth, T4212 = 0.11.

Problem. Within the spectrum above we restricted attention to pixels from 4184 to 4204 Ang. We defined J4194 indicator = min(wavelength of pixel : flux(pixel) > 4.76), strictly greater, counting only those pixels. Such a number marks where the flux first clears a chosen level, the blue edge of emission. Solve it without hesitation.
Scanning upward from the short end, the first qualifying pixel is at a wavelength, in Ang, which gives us 4186.0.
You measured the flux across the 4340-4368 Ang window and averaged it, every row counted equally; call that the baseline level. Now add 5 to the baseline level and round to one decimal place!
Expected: 10.6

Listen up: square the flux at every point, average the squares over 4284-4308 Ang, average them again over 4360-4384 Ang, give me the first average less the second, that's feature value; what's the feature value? -13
